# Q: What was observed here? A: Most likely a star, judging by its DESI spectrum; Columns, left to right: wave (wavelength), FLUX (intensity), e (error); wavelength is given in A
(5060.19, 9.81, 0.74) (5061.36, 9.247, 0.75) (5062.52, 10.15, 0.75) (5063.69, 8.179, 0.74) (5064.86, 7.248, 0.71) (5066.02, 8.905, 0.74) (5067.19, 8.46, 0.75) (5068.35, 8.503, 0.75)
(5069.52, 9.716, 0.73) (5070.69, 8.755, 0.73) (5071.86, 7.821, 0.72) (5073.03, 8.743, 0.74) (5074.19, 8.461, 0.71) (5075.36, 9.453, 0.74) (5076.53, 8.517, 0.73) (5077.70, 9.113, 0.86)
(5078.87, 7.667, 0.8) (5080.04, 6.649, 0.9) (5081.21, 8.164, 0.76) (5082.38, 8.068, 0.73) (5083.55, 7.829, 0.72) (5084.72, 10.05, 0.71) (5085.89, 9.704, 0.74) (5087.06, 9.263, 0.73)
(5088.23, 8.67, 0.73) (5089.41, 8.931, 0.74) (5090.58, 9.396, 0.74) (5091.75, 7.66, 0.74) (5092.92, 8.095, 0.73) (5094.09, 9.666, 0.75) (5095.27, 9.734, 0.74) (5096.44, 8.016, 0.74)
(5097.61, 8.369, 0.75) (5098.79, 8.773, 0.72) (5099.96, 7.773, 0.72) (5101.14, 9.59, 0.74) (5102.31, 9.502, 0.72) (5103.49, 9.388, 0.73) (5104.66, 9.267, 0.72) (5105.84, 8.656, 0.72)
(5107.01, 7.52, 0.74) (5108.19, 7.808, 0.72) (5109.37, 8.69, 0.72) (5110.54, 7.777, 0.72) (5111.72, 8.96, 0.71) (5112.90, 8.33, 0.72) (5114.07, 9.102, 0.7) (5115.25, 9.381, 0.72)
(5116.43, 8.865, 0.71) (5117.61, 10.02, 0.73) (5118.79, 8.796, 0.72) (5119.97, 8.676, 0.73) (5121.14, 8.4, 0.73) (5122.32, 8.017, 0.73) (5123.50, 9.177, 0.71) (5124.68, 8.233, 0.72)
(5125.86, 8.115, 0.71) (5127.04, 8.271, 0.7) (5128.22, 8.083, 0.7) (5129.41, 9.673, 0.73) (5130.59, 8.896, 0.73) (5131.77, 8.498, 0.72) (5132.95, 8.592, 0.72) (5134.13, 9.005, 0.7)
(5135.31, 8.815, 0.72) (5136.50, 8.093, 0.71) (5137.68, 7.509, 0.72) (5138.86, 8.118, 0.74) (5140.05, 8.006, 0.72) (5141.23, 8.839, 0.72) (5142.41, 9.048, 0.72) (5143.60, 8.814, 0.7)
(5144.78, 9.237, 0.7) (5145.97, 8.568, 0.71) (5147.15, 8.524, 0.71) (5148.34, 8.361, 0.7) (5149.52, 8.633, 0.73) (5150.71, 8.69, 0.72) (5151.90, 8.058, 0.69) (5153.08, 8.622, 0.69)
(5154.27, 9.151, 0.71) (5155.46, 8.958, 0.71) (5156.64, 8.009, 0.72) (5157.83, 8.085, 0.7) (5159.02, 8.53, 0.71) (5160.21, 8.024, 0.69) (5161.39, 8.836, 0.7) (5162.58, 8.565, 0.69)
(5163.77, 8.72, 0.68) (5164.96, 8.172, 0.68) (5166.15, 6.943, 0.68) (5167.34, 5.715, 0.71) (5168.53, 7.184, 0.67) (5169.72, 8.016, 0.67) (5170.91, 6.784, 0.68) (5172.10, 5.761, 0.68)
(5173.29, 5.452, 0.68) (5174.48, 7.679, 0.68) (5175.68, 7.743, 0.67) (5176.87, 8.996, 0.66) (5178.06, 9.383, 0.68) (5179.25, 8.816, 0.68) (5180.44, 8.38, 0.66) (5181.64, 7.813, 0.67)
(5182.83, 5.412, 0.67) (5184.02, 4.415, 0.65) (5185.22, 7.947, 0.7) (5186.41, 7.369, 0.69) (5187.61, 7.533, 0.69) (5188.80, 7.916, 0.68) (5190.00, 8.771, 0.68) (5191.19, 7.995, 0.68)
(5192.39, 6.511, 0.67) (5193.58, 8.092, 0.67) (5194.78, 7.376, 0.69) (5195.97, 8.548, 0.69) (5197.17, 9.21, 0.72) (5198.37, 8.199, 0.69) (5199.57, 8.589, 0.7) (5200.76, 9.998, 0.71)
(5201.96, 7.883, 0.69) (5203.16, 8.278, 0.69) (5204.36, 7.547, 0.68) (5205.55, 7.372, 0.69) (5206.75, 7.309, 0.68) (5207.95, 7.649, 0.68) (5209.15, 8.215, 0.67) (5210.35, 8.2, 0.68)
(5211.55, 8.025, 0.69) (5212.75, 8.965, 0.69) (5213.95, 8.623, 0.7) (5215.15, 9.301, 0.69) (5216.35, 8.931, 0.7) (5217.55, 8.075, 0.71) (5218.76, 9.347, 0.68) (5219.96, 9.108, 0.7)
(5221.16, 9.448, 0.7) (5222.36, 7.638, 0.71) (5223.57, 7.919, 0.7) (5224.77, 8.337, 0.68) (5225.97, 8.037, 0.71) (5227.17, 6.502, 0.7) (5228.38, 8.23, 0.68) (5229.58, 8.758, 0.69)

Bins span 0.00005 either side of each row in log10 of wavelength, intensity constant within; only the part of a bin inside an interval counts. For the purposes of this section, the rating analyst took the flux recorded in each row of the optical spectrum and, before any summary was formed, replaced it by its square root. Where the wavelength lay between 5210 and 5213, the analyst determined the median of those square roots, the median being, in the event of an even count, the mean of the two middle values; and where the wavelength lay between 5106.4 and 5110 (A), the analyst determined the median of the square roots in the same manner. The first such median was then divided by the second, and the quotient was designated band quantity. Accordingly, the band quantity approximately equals 1.02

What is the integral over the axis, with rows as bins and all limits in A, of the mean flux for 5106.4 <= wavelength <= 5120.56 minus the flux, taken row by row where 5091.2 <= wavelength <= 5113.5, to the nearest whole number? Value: 1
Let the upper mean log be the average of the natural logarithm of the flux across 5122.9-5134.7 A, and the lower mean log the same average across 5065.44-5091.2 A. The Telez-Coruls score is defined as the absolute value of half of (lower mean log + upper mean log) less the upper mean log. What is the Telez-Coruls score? 0.000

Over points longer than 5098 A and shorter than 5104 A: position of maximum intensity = 5101.14 A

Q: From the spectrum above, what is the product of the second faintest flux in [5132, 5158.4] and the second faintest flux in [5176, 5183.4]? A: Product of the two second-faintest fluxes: 63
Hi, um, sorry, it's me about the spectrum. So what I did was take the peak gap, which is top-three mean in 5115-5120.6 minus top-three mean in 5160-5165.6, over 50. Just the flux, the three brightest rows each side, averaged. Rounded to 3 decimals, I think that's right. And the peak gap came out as 0.014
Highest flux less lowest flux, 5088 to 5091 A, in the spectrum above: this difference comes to 0.7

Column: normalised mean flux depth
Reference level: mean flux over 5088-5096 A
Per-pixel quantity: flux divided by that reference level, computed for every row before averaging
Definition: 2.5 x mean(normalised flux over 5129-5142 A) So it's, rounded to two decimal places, 2.41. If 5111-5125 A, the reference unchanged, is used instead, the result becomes 2.49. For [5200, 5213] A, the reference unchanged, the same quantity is 2.29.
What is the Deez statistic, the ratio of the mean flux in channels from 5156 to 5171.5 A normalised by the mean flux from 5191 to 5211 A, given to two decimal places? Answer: 0.97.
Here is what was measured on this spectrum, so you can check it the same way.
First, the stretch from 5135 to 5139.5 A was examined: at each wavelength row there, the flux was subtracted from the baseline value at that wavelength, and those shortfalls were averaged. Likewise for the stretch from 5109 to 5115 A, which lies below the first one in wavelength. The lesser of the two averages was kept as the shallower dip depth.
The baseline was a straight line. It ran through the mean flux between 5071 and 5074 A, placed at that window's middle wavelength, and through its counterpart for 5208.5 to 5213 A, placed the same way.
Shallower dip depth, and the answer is -0.27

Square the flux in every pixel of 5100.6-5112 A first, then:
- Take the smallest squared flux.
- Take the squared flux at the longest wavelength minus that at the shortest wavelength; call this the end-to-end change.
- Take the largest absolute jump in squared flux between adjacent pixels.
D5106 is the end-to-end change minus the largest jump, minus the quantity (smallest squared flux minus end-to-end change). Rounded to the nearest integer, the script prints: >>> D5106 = -100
